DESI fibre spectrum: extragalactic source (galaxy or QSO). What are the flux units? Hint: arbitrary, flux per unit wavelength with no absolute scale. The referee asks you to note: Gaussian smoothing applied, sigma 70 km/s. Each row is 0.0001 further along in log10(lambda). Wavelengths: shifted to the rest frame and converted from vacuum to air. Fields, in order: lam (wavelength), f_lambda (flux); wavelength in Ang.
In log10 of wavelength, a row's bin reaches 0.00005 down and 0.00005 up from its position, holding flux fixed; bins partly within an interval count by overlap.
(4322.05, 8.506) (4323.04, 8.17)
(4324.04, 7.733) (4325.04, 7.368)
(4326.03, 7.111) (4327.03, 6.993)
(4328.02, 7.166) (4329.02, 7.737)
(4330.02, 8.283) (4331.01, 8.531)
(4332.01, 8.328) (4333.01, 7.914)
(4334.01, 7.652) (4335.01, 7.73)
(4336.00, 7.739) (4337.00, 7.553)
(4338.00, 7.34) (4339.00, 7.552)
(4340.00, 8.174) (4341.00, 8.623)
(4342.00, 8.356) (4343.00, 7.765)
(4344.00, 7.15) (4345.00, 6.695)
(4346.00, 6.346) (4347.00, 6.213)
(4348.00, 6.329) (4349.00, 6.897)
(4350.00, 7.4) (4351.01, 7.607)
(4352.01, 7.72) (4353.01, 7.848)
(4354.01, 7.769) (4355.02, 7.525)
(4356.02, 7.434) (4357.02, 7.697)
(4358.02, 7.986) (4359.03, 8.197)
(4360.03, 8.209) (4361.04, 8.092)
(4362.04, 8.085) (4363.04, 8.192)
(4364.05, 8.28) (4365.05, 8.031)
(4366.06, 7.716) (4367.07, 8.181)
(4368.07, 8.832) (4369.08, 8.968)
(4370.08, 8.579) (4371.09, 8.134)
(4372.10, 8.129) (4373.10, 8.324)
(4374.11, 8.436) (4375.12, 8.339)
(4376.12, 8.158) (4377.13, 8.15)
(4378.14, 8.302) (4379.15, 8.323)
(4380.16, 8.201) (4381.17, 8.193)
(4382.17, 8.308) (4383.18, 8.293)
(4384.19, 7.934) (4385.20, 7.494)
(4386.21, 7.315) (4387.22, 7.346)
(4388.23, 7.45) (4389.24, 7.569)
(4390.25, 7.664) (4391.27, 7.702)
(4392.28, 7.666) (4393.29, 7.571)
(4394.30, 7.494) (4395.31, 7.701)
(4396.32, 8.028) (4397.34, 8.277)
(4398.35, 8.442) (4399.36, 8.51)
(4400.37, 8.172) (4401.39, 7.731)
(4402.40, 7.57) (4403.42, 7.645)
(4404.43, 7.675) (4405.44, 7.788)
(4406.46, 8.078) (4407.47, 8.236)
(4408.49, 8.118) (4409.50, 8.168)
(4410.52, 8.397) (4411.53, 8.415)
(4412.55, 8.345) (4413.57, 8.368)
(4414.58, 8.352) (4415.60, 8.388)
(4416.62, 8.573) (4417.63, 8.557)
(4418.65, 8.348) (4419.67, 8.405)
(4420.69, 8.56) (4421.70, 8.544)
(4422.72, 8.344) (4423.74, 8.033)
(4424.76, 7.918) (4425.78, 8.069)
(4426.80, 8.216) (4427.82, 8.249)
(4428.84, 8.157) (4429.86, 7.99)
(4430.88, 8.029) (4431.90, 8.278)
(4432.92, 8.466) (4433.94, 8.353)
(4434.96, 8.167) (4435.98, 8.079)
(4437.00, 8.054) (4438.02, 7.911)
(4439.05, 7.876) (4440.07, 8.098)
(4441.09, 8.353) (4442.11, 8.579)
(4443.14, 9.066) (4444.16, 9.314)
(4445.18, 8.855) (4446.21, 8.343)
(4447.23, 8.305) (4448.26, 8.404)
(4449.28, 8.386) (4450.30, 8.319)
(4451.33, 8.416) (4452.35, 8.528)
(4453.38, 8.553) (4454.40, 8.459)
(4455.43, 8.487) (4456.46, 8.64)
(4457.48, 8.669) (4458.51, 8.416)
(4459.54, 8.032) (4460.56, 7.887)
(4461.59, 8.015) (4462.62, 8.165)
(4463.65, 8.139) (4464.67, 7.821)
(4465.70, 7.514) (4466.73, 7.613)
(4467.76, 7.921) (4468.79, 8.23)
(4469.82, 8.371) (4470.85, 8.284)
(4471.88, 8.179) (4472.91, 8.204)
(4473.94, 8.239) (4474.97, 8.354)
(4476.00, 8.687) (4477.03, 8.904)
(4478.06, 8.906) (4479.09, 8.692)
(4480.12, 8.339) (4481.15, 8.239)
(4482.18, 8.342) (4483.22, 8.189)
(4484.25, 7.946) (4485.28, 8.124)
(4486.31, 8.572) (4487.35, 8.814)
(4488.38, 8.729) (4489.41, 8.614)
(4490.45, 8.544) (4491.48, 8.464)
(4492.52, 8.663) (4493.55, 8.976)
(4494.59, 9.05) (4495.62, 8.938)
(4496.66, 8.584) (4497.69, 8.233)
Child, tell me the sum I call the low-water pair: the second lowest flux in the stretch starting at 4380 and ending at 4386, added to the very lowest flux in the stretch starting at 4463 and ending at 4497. 15.4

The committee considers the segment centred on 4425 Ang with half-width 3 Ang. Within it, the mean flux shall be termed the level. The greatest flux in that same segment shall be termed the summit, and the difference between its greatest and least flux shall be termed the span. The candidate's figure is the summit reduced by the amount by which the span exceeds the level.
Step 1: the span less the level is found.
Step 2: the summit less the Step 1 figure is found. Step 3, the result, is 16.1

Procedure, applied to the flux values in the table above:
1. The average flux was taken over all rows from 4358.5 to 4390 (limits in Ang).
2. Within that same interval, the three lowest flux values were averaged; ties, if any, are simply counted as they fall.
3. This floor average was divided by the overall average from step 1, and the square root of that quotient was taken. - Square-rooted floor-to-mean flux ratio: 0.953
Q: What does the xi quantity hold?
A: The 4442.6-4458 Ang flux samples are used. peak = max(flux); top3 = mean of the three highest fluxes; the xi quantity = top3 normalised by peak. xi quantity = 0.975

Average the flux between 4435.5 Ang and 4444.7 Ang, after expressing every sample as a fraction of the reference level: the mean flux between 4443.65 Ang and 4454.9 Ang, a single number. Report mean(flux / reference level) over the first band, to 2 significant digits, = 0.98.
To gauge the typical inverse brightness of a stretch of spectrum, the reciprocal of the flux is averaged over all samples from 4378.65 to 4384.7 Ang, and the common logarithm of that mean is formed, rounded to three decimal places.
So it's -0.914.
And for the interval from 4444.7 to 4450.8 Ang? -0.926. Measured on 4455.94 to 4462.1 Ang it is -0.917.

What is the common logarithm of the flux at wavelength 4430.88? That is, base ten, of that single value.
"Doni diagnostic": 0.905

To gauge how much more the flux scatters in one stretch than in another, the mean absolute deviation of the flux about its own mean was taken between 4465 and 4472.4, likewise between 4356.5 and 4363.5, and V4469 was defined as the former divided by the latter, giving 2.2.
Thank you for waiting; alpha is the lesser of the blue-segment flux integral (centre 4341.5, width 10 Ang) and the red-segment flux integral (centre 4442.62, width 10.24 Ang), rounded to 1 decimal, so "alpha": 75.5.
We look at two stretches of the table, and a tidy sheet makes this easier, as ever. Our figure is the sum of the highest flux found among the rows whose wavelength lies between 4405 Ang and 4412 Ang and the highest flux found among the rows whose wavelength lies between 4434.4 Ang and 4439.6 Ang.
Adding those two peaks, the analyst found 16.6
